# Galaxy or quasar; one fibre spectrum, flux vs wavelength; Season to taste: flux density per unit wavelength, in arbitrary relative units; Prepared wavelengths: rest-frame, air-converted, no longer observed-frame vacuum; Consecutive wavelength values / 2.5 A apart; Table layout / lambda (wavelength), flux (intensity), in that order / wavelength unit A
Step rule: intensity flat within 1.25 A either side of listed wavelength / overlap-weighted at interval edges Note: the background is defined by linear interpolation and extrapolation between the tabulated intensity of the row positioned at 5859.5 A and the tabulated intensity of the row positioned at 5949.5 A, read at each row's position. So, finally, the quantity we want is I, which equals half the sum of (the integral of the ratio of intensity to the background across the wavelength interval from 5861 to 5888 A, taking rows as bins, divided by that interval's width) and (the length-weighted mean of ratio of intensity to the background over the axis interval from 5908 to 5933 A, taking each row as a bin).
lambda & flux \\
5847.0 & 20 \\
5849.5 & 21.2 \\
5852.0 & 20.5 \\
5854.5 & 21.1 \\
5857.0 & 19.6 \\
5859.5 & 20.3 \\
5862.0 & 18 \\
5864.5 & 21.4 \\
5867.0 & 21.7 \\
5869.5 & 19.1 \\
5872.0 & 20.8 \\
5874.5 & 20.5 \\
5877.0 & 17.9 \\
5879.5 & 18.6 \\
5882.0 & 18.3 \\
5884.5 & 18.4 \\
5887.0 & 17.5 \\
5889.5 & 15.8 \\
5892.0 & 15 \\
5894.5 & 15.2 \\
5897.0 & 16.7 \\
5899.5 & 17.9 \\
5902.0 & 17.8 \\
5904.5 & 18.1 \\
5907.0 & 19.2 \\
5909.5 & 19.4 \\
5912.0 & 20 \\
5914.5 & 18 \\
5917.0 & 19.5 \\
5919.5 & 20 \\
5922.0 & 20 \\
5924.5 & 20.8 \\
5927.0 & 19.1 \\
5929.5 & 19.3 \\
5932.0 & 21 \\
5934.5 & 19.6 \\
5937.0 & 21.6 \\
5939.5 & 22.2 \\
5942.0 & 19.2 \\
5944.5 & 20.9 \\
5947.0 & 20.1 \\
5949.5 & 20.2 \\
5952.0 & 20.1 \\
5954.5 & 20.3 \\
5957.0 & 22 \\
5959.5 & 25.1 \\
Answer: 0.963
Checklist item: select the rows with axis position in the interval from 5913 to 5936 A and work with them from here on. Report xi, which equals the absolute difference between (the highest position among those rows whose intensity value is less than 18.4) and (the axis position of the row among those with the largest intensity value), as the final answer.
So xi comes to 17.5 A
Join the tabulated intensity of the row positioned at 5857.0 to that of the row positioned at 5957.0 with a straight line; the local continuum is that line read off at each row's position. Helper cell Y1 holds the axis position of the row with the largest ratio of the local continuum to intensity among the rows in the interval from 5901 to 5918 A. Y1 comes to 5914.5 A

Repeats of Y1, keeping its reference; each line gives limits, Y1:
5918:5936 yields 5927.0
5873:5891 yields 5889.5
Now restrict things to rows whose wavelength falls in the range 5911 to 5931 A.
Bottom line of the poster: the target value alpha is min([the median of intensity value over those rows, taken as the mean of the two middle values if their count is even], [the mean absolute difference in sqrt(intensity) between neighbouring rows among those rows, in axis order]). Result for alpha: 0.109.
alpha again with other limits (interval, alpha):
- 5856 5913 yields 0.124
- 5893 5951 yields 0.118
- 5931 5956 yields 0.121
